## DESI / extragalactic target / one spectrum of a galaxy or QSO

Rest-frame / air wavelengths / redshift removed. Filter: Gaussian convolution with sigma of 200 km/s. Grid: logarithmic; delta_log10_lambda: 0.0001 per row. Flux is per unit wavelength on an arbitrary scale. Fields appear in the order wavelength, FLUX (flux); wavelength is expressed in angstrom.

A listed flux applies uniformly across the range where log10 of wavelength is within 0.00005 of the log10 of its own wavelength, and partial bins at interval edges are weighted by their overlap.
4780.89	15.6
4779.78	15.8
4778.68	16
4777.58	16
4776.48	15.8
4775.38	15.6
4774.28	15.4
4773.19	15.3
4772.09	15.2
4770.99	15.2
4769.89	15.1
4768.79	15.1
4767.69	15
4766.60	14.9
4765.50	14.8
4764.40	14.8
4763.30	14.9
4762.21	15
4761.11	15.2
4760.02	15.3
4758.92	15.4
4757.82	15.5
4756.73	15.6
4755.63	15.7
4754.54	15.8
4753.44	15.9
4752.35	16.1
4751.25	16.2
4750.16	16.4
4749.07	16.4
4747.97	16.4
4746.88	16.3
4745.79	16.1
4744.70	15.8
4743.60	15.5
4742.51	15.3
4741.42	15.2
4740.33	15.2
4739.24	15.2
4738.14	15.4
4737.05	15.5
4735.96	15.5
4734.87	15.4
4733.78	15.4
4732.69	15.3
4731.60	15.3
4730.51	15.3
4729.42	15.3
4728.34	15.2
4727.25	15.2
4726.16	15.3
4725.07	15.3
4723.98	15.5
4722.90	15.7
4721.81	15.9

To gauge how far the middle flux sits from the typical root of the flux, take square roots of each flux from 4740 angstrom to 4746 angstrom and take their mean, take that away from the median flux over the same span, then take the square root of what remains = 3.39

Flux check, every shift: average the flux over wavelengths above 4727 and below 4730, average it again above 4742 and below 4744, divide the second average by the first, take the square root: 1.005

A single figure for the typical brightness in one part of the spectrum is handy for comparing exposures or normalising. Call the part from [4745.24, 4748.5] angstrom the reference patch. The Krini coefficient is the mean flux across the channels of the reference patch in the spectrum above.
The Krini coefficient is 16.3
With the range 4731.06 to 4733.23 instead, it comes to 15.3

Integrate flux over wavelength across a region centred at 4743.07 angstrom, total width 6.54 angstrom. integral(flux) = 102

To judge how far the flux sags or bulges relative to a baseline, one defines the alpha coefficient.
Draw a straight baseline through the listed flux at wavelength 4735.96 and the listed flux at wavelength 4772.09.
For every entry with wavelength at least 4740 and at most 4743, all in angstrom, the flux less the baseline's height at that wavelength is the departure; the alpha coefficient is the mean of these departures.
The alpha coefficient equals -0.22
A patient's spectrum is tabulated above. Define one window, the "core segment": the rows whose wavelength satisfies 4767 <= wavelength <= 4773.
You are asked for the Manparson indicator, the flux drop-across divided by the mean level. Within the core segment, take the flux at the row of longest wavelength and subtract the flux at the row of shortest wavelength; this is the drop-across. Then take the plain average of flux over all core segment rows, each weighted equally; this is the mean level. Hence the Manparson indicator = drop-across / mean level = 0.013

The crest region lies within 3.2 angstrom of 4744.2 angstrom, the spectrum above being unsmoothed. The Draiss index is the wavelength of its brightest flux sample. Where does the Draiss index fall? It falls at 4746.88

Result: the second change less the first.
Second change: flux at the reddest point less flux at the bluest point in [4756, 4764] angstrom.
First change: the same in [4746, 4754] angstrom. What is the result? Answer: -0.3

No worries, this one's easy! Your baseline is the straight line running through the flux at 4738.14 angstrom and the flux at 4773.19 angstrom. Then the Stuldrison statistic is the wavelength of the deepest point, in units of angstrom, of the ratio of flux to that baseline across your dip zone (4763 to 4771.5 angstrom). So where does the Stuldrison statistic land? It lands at 4764.40 angstrom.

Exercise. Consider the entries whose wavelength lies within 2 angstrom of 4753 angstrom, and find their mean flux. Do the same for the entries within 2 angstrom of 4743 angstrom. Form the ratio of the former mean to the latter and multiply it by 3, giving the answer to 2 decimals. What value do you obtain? 3.11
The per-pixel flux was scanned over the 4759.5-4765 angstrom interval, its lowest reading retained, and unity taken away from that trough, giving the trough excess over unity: 13.8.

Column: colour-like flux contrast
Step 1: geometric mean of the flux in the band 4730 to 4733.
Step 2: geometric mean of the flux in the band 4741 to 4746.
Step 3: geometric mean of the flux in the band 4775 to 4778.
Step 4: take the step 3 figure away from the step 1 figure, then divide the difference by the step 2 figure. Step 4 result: -0.032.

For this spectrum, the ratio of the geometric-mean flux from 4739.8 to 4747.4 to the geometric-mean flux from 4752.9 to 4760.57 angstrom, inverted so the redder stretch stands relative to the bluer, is 1.00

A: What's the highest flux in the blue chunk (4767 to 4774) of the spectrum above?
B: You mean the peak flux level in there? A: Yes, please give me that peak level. 15.3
